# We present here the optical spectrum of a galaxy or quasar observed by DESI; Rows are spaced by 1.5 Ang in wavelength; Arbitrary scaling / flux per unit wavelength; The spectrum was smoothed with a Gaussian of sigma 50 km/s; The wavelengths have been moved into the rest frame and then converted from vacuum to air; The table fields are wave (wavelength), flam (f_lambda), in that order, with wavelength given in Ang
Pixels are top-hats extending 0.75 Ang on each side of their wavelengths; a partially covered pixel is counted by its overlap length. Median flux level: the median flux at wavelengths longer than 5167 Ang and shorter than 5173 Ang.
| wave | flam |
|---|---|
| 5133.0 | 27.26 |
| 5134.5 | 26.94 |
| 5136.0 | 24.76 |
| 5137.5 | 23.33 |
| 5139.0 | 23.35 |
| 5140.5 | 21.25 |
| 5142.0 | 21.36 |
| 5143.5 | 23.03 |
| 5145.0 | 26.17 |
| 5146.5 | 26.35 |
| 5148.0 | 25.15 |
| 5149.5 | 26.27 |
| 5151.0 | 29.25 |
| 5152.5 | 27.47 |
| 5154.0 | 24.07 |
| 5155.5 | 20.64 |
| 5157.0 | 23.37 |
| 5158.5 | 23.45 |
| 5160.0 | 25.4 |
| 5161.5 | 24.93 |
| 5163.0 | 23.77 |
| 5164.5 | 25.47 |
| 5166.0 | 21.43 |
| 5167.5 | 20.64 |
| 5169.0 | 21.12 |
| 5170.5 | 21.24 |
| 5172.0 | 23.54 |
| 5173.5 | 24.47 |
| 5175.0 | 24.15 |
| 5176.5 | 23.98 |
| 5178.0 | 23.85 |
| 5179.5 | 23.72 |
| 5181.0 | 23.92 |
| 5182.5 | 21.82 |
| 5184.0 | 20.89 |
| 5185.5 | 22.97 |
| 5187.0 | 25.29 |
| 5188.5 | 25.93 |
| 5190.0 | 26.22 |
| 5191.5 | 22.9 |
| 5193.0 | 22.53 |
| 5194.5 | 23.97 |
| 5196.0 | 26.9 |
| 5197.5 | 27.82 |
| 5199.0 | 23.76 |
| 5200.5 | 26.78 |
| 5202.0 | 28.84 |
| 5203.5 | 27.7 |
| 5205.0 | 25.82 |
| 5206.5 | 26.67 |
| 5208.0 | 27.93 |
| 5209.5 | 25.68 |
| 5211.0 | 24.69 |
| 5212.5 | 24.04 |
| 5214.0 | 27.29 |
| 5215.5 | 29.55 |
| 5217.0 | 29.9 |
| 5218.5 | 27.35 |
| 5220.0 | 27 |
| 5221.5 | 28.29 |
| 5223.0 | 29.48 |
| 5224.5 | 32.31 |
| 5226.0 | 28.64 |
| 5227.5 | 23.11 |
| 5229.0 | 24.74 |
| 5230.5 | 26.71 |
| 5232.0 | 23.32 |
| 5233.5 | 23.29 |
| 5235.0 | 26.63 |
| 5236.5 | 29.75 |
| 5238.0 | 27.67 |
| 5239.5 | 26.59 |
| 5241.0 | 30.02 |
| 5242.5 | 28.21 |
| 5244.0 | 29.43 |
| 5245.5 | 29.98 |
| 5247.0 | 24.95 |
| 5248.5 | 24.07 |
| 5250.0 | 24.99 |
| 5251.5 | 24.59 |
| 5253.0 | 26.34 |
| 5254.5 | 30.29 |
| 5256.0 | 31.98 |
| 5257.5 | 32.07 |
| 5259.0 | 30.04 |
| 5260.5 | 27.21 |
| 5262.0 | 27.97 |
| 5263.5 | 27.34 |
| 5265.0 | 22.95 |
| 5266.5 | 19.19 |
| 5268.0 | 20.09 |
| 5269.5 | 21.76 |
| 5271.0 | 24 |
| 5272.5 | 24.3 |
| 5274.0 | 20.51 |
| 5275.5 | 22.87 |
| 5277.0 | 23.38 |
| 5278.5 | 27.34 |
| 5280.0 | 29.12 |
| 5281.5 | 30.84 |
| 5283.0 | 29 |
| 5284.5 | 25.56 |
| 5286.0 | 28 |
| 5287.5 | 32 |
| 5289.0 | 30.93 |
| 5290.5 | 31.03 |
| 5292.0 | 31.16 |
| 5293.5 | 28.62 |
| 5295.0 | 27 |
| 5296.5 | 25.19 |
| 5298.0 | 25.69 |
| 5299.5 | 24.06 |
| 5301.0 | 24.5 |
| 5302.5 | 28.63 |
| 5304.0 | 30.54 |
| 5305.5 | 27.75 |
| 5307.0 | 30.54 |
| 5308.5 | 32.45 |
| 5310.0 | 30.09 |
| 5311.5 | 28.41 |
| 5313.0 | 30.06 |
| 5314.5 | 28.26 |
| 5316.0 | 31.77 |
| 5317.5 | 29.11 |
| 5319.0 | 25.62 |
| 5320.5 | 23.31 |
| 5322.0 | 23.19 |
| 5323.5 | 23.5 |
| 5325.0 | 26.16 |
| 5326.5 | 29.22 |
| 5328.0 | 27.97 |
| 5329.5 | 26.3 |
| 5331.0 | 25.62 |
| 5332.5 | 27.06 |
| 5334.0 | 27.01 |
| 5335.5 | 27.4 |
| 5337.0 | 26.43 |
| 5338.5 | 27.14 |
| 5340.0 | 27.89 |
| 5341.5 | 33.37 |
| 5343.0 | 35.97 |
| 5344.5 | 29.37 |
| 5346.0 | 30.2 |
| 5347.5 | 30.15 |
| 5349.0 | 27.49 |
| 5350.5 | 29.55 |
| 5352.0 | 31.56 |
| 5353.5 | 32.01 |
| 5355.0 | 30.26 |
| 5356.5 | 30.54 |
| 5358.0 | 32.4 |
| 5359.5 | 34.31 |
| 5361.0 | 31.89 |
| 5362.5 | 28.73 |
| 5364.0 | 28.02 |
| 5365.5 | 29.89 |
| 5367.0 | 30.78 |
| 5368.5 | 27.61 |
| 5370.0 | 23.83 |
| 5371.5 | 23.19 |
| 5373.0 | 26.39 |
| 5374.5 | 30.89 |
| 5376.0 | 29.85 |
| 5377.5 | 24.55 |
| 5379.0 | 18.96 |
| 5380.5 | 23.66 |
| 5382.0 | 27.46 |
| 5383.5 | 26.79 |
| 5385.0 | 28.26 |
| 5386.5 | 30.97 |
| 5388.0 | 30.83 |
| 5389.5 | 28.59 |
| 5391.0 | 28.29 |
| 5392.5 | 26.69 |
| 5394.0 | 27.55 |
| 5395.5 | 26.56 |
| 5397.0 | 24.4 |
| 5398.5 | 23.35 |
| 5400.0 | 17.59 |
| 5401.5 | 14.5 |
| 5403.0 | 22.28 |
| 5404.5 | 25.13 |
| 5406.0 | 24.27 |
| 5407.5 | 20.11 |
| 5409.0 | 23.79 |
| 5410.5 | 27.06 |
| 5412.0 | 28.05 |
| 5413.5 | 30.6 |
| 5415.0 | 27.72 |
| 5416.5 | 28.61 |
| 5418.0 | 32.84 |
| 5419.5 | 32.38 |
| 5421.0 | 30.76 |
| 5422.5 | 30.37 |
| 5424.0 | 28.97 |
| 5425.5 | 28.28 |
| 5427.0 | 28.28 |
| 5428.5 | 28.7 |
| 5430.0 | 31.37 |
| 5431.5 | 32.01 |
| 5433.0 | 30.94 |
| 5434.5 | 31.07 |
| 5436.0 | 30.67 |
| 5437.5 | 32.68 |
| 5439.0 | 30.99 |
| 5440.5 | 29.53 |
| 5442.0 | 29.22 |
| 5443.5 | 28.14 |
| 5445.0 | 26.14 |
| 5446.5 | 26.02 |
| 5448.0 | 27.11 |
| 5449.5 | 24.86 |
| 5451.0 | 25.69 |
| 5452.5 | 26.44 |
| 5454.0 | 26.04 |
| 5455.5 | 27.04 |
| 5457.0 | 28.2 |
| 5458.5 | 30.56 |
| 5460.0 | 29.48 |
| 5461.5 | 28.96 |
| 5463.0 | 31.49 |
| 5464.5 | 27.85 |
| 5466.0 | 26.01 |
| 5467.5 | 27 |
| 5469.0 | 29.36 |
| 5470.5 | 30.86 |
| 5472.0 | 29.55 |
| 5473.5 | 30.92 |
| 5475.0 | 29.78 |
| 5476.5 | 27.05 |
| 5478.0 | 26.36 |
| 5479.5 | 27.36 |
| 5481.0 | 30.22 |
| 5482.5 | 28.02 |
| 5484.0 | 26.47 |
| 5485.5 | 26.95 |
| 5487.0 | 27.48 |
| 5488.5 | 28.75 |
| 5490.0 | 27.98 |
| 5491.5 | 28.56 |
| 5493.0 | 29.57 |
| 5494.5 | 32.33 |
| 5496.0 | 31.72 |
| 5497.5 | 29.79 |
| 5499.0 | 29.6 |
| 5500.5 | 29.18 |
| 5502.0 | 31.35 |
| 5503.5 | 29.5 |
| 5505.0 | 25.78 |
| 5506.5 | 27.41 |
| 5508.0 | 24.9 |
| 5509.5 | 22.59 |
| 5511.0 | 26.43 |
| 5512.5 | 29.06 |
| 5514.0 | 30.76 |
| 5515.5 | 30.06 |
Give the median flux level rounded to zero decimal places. 21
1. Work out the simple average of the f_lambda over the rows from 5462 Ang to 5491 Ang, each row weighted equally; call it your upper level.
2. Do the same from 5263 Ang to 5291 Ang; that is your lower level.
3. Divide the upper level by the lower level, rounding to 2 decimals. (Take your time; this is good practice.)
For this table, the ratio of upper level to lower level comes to 1.10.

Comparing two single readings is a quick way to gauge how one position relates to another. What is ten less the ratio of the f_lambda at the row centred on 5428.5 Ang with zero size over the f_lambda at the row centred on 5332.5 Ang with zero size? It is 8.94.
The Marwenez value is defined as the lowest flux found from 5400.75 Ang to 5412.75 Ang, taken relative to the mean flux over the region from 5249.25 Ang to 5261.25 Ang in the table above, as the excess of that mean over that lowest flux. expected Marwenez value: 14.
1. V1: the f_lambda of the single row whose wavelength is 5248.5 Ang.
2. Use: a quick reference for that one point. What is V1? 24.07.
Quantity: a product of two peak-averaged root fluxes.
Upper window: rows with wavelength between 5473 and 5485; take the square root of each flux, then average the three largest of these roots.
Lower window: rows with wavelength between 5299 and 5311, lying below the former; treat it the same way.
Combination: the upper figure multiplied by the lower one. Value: 30.7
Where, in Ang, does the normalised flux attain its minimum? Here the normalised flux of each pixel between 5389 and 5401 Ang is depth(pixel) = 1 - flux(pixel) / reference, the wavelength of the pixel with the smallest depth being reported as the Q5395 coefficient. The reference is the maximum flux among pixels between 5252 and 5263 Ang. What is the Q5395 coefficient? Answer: 5389.5 Ang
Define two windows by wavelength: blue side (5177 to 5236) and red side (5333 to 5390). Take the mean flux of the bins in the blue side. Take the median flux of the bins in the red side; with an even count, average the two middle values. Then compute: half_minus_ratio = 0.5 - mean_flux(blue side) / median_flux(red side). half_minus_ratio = -0.390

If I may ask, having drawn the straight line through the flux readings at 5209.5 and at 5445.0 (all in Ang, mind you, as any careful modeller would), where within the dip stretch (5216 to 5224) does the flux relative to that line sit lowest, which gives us 5220.0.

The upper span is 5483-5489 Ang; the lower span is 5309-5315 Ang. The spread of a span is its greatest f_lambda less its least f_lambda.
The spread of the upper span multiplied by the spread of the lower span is 4.2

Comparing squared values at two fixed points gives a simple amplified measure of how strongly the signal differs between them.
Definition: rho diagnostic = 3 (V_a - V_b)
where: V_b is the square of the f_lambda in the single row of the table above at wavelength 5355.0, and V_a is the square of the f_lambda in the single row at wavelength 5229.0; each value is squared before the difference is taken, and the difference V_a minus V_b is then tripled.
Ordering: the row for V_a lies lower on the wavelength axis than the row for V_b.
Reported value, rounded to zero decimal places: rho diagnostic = -911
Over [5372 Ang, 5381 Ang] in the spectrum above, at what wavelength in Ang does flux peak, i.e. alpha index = 5374.5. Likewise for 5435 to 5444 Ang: 5437.5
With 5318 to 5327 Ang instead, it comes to 5326.5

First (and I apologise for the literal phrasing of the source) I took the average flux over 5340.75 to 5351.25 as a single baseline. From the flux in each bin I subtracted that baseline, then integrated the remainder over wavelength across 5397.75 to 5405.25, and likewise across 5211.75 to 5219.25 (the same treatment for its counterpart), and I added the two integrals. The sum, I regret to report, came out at -102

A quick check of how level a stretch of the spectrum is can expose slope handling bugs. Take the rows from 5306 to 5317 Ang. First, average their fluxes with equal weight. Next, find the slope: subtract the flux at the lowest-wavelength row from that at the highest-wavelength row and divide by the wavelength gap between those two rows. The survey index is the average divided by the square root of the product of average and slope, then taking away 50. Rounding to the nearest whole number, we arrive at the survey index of -35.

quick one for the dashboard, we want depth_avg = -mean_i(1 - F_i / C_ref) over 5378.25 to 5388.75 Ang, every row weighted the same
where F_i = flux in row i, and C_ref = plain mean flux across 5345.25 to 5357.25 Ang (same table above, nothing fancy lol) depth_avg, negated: -0.12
